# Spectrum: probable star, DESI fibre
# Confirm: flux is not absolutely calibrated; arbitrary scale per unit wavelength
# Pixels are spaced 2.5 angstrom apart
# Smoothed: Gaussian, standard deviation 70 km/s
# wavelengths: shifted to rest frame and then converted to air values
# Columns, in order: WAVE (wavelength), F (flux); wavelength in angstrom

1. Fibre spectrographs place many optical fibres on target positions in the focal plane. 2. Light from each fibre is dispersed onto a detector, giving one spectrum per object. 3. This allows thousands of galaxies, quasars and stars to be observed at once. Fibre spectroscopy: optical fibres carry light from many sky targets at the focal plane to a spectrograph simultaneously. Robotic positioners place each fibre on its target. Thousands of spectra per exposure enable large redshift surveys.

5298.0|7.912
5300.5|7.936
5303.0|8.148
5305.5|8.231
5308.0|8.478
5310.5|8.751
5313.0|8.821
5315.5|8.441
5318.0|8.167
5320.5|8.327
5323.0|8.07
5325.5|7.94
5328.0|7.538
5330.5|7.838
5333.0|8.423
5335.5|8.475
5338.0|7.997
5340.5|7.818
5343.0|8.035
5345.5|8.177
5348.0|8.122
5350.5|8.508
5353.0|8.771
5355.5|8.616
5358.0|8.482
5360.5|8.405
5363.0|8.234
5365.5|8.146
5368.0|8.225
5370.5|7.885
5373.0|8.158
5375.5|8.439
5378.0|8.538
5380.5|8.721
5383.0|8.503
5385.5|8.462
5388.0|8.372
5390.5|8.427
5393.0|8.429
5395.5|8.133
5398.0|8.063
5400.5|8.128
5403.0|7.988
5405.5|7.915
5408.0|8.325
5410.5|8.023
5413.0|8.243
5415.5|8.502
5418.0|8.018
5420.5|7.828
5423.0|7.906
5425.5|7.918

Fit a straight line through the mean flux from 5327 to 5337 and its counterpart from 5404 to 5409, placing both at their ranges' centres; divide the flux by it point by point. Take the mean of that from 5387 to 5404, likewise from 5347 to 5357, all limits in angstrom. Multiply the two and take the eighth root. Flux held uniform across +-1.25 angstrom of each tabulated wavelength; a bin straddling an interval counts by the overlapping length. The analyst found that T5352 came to 1.008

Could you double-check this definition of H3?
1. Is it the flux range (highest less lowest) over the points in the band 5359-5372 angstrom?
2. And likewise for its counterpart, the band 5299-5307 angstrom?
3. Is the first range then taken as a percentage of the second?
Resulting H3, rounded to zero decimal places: 176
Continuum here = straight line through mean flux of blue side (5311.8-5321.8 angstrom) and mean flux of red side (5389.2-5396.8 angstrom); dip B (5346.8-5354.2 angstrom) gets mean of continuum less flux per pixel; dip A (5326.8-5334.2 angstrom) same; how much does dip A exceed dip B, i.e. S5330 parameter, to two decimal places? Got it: 0.56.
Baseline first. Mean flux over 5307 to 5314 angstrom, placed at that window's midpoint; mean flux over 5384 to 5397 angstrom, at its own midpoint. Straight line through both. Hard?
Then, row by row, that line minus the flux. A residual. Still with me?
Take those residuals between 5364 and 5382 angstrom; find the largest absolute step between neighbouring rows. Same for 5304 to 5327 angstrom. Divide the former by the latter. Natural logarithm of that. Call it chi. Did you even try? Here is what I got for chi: -0.1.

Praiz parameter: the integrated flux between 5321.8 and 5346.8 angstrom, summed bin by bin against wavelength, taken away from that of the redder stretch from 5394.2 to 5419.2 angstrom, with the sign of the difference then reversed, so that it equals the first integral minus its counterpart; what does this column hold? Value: -3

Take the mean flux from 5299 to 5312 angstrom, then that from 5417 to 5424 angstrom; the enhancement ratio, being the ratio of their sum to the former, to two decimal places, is 1.95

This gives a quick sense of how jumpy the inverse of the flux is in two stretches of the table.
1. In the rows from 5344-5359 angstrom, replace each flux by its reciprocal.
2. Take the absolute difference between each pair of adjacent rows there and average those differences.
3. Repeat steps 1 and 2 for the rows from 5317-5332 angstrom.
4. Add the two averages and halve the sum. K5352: 0.0034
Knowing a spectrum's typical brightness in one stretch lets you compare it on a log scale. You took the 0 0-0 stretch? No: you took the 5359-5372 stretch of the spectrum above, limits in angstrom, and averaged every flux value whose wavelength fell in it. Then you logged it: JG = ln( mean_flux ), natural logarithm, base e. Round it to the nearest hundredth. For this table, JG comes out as 2.10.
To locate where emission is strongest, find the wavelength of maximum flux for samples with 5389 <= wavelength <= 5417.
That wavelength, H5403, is 5415.5 angstrom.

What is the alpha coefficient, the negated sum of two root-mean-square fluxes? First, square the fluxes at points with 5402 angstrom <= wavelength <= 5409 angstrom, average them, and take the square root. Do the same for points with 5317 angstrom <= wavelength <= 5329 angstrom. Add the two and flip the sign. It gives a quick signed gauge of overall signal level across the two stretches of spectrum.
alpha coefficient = -16.1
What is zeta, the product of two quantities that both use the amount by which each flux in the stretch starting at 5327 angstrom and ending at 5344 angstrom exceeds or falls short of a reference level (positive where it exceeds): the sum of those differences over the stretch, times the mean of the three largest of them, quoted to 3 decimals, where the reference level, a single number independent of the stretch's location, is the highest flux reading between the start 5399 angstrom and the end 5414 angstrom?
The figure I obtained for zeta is 0.030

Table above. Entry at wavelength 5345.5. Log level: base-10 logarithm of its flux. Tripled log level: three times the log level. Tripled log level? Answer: 2.74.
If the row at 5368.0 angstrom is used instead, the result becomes 2.75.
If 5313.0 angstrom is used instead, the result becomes 2.84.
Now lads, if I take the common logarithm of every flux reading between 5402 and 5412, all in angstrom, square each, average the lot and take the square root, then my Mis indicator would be 0.906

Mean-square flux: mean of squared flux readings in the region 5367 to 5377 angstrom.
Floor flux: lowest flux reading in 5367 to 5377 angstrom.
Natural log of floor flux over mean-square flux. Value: -2.14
